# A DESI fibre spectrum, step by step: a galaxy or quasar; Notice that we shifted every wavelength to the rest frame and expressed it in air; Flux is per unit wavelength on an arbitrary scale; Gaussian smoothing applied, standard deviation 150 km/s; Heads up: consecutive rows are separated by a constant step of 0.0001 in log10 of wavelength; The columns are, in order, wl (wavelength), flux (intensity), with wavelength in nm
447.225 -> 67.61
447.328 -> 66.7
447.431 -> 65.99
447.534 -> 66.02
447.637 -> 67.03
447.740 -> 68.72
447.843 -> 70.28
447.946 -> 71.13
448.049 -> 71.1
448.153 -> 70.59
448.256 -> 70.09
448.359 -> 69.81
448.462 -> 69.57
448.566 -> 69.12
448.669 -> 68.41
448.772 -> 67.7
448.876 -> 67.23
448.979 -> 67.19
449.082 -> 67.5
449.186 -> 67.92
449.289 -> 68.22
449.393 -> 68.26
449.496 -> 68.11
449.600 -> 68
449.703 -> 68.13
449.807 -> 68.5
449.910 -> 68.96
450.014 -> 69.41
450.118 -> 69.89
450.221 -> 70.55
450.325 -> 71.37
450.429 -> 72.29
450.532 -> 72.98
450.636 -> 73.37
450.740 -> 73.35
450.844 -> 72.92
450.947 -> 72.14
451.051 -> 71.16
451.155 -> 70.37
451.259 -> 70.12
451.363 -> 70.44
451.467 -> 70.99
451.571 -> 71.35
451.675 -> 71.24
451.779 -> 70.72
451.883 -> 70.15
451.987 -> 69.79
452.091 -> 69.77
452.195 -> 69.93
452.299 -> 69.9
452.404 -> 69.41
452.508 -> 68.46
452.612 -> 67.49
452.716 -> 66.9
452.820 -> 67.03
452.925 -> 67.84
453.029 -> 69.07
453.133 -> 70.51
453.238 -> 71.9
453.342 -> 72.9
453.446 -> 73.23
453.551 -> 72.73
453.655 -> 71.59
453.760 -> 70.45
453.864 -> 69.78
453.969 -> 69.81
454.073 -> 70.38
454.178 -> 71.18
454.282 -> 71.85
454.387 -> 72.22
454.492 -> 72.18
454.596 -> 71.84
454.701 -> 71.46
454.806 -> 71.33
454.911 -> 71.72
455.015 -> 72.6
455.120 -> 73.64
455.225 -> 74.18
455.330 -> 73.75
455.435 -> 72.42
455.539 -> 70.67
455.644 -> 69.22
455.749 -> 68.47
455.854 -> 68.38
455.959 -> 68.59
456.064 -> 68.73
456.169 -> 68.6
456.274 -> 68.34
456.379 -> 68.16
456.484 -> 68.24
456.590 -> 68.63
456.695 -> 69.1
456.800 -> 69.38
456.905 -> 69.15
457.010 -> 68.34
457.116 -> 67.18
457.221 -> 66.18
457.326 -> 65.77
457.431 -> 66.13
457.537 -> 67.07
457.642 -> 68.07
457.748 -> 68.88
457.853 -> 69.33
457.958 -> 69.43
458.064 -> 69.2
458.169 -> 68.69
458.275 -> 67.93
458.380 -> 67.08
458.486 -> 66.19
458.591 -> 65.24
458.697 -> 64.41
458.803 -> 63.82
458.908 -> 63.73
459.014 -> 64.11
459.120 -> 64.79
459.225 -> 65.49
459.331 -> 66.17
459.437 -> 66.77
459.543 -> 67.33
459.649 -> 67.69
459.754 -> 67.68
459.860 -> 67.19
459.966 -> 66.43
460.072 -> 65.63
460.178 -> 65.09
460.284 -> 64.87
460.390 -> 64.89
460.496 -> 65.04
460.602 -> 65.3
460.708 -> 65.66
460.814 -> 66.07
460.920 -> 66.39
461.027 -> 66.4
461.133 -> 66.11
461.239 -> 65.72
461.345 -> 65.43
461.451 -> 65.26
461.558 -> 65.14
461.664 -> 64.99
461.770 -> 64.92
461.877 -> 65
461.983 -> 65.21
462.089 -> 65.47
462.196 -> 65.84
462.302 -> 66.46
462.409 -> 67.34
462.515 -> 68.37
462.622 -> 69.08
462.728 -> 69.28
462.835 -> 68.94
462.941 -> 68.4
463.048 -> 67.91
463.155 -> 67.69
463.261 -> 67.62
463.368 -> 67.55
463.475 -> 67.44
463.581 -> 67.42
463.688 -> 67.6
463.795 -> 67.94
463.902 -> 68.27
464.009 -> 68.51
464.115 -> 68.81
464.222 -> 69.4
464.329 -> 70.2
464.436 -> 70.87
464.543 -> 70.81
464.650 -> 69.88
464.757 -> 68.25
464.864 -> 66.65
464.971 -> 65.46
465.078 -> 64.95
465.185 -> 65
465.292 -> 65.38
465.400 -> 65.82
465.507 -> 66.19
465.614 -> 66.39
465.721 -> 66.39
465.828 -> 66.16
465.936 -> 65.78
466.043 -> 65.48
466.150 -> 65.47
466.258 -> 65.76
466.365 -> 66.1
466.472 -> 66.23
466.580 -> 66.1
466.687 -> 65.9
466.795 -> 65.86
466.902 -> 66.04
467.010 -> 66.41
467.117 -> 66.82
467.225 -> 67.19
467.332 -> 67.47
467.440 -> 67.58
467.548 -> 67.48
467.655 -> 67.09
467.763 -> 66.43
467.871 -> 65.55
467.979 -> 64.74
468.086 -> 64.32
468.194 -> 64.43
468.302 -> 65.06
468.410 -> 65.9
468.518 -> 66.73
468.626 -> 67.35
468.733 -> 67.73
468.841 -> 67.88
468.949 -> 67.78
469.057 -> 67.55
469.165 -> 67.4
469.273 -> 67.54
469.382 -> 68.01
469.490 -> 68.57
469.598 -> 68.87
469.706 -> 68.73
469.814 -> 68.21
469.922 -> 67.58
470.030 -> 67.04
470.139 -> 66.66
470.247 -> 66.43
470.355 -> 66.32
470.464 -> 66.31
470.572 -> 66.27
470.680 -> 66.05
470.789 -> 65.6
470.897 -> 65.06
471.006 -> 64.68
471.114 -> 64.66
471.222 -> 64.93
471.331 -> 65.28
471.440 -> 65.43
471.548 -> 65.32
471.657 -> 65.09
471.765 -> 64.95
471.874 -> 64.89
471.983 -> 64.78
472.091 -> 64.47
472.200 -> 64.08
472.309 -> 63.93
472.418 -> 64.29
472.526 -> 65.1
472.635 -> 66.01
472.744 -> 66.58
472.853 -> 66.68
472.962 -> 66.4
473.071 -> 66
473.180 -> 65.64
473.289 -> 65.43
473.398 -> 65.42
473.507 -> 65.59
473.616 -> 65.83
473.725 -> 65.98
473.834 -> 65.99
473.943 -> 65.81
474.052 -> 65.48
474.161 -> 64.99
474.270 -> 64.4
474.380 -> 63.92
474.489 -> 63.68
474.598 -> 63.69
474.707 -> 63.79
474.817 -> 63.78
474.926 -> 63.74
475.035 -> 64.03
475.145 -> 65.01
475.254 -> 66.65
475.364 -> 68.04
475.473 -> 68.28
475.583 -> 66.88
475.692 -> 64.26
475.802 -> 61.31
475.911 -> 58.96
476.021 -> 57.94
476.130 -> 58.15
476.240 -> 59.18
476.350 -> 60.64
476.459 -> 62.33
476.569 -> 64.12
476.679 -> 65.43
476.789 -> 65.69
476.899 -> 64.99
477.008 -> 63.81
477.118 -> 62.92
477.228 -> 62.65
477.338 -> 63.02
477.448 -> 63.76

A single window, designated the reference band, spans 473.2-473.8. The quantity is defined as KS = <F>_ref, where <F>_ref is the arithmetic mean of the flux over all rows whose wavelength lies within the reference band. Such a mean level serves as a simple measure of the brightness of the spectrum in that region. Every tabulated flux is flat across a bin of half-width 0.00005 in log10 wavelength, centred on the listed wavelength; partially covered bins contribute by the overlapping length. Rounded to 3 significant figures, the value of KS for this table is 65.7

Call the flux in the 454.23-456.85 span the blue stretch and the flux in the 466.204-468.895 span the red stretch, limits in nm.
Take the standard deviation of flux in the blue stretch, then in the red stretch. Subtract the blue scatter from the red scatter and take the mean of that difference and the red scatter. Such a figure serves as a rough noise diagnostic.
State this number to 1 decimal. 0.0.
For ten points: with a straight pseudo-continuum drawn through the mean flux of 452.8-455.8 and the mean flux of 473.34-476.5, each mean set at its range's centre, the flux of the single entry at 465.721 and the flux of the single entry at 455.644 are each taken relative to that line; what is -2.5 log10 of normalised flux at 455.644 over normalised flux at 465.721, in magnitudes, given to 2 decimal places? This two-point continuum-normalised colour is 0.01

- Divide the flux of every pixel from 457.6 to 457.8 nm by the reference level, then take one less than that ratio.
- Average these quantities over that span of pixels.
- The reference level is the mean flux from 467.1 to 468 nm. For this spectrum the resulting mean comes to 0.03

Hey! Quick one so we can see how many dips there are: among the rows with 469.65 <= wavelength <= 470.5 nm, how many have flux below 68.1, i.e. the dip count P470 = 6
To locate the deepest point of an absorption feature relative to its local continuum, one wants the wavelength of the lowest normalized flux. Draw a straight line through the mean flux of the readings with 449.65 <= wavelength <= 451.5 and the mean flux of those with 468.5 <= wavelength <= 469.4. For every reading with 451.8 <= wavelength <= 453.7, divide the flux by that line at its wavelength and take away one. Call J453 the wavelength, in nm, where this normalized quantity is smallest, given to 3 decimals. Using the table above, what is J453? 452.716 nm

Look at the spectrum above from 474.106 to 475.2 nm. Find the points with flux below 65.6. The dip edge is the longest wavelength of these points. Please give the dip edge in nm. 475.145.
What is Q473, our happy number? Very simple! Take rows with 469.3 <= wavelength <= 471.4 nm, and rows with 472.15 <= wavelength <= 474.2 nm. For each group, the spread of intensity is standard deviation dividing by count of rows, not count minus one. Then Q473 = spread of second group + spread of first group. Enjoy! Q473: 2.1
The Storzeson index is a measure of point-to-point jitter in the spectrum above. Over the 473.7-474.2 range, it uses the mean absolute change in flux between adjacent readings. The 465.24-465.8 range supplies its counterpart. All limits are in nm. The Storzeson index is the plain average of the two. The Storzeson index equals 0.25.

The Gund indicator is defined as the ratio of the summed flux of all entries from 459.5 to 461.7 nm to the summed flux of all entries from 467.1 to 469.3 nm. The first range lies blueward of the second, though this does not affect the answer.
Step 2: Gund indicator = 0.99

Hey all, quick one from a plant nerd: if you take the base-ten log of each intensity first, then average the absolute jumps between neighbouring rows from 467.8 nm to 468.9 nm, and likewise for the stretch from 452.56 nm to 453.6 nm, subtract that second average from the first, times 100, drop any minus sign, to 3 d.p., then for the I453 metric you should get 0.160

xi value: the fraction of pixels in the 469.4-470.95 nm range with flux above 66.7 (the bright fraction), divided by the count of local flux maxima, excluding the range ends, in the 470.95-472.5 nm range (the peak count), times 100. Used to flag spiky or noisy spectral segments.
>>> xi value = 43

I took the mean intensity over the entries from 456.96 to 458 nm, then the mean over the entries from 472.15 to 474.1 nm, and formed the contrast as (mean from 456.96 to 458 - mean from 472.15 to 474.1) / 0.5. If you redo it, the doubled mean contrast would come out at 4.1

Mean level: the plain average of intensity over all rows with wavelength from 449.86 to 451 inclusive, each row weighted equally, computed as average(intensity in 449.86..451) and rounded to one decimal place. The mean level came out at 71.6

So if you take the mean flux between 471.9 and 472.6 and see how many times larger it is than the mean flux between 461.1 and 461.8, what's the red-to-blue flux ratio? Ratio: 0.99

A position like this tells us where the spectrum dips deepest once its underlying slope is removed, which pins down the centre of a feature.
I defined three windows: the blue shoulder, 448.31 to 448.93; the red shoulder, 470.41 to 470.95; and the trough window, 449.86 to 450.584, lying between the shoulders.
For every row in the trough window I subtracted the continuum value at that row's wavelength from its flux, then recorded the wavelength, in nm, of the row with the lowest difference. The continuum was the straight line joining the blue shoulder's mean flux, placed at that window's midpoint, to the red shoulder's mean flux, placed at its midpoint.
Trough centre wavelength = 449.910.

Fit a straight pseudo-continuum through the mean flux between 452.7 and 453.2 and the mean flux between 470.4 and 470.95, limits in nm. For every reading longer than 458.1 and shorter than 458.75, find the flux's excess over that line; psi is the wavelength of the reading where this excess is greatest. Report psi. 458.169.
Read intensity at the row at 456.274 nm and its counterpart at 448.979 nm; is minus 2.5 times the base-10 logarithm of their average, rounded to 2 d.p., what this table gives -4.58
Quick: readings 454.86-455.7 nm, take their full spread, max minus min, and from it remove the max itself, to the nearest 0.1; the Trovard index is -69.2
